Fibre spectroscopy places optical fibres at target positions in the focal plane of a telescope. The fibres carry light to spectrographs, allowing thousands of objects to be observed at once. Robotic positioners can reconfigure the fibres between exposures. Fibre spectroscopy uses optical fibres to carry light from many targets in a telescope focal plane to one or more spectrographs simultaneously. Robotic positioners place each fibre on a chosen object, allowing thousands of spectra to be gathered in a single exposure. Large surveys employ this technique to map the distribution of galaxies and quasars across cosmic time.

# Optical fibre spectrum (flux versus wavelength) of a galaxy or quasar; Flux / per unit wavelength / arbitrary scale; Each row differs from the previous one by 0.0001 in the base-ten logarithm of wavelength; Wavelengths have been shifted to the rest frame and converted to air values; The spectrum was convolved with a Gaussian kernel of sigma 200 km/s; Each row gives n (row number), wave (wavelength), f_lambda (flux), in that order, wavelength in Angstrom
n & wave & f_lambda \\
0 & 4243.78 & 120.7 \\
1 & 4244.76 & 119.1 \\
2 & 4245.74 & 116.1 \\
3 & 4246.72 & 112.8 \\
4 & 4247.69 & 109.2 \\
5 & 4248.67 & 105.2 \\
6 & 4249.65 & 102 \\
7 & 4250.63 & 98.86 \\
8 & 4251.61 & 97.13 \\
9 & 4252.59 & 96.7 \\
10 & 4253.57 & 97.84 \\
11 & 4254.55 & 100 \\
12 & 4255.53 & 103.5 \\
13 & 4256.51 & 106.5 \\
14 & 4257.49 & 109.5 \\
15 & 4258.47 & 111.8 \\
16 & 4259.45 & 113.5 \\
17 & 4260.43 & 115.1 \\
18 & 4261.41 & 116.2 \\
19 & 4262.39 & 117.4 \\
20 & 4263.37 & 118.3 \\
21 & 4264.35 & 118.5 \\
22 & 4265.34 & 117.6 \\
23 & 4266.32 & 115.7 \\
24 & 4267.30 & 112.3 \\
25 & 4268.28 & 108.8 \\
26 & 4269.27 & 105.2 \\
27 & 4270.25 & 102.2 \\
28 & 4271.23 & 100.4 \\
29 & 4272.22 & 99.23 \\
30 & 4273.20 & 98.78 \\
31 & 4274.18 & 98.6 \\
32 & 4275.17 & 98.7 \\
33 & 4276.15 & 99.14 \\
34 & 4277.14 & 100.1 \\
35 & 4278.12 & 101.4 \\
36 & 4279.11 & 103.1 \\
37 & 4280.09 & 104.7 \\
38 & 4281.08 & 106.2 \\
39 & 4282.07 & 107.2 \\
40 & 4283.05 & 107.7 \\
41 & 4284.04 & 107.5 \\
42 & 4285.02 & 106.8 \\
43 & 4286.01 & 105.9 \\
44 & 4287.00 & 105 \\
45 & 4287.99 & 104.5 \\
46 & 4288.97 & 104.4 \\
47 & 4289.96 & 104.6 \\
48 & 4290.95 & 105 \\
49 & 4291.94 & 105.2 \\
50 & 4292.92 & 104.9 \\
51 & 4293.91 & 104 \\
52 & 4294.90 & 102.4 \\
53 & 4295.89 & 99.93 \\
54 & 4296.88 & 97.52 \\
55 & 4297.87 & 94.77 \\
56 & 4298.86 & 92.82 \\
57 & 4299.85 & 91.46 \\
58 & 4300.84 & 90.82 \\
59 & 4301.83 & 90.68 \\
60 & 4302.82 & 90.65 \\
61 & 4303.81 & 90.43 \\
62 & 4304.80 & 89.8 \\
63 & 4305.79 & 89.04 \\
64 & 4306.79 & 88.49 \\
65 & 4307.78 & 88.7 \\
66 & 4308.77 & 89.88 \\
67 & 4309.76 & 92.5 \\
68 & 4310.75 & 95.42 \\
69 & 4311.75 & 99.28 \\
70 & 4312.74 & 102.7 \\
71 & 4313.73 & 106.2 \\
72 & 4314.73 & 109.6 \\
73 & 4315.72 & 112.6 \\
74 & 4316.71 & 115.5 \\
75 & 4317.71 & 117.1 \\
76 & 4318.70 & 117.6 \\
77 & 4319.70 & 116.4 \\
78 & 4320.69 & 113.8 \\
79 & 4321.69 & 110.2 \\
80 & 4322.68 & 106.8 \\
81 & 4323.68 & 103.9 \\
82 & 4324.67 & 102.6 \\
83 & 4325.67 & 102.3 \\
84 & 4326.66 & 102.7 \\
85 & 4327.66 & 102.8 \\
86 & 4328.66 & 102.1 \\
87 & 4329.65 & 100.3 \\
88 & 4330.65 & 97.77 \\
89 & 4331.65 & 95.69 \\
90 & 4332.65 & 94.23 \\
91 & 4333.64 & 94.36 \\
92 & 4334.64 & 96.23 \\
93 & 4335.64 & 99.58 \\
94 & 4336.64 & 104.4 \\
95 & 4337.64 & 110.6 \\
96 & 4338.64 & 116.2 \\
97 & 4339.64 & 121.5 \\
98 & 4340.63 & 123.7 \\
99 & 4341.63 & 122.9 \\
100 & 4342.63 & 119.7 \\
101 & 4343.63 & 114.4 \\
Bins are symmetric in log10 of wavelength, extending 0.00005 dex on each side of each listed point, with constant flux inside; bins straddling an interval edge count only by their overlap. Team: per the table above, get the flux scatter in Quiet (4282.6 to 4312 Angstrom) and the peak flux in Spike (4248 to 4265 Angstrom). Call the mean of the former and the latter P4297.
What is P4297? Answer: 63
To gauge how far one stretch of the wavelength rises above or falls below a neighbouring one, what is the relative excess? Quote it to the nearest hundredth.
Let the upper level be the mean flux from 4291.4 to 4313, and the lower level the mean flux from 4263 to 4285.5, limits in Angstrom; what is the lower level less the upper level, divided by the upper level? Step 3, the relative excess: 0.12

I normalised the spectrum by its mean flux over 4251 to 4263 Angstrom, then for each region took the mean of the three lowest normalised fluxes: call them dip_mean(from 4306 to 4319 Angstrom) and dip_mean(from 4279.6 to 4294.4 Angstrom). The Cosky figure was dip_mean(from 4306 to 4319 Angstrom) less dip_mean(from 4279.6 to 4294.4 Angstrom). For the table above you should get -0.14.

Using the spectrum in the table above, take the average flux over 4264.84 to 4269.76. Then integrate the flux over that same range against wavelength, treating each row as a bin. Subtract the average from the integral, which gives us 438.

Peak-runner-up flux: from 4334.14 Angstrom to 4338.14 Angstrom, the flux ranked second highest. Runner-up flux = 104.4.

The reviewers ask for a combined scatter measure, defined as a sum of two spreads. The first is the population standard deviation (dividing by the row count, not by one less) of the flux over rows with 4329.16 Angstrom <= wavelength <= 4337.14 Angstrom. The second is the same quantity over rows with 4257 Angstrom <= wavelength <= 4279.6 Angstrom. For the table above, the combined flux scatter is 10.7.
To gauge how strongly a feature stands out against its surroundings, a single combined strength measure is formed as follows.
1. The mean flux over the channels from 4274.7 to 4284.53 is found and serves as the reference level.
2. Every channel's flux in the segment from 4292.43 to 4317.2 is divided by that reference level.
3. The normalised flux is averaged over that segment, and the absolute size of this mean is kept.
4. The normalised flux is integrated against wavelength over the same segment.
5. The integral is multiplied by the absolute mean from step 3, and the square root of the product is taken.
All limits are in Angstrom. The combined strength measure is 4.67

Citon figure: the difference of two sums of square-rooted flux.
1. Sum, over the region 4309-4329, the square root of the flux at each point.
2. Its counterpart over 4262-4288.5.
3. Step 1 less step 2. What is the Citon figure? -72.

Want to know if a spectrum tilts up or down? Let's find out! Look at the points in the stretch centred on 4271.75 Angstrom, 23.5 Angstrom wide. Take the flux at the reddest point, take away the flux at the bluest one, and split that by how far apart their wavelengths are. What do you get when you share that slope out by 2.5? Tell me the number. -0.13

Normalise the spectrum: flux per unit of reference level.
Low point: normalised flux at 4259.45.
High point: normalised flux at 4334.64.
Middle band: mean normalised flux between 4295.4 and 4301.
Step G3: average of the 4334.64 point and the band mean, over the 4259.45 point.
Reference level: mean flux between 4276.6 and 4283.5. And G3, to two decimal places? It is 0.84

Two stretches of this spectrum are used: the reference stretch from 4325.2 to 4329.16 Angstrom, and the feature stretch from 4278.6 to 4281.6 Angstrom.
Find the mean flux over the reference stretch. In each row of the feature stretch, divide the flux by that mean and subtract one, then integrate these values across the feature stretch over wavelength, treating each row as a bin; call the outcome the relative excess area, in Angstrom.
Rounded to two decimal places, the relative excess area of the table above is 0.06 Angstrom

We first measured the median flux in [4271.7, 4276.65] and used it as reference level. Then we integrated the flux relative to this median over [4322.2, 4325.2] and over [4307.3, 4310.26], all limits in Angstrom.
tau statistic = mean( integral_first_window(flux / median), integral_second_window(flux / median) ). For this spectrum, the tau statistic 2.94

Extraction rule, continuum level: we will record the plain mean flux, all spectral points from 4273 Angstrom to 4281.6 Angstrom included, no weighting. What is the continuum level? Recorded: 101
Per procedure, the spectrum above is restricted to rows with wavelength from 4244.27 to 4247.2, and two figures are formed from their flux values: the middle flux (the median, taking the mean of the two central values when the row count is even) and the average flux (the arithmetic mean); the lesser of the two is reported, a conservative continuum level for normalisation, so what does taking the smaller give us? 116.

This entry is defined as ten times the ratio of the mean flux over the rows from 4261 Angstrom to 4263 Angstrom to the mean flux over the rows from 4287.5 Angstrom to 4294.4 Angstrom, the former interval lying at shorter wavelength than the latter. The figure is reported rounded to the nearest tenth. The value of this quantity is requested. 11.2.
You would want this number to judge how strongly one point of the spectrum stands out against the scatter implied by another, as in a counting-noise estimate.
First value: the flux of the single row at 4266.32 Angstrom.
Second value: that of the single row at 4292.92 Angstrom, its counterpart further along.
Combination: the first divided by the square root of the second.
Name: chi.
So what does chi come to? 11.3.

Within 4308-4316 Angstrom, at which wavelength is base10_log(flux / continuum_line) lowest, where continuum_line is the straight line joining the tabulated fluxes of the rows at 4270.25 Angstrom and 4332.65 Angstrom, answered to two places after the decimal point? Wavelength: 4308.77 Angstrom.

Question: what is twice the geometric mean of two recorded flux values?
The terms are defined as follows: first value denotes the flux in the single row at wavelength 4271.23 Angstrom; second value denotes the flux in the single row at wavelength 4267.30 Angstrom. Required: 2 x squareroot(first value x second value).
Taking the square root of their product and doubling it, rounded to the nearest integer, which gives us 212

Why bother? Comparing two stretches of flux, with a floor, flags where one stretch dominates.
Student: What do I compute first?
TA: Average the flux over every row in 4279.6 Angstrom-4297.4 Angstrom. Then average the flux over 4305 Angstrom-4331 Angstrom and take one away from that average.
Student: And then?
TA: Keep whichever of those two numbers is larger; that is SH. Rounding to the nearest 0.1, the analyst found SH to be 104.6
